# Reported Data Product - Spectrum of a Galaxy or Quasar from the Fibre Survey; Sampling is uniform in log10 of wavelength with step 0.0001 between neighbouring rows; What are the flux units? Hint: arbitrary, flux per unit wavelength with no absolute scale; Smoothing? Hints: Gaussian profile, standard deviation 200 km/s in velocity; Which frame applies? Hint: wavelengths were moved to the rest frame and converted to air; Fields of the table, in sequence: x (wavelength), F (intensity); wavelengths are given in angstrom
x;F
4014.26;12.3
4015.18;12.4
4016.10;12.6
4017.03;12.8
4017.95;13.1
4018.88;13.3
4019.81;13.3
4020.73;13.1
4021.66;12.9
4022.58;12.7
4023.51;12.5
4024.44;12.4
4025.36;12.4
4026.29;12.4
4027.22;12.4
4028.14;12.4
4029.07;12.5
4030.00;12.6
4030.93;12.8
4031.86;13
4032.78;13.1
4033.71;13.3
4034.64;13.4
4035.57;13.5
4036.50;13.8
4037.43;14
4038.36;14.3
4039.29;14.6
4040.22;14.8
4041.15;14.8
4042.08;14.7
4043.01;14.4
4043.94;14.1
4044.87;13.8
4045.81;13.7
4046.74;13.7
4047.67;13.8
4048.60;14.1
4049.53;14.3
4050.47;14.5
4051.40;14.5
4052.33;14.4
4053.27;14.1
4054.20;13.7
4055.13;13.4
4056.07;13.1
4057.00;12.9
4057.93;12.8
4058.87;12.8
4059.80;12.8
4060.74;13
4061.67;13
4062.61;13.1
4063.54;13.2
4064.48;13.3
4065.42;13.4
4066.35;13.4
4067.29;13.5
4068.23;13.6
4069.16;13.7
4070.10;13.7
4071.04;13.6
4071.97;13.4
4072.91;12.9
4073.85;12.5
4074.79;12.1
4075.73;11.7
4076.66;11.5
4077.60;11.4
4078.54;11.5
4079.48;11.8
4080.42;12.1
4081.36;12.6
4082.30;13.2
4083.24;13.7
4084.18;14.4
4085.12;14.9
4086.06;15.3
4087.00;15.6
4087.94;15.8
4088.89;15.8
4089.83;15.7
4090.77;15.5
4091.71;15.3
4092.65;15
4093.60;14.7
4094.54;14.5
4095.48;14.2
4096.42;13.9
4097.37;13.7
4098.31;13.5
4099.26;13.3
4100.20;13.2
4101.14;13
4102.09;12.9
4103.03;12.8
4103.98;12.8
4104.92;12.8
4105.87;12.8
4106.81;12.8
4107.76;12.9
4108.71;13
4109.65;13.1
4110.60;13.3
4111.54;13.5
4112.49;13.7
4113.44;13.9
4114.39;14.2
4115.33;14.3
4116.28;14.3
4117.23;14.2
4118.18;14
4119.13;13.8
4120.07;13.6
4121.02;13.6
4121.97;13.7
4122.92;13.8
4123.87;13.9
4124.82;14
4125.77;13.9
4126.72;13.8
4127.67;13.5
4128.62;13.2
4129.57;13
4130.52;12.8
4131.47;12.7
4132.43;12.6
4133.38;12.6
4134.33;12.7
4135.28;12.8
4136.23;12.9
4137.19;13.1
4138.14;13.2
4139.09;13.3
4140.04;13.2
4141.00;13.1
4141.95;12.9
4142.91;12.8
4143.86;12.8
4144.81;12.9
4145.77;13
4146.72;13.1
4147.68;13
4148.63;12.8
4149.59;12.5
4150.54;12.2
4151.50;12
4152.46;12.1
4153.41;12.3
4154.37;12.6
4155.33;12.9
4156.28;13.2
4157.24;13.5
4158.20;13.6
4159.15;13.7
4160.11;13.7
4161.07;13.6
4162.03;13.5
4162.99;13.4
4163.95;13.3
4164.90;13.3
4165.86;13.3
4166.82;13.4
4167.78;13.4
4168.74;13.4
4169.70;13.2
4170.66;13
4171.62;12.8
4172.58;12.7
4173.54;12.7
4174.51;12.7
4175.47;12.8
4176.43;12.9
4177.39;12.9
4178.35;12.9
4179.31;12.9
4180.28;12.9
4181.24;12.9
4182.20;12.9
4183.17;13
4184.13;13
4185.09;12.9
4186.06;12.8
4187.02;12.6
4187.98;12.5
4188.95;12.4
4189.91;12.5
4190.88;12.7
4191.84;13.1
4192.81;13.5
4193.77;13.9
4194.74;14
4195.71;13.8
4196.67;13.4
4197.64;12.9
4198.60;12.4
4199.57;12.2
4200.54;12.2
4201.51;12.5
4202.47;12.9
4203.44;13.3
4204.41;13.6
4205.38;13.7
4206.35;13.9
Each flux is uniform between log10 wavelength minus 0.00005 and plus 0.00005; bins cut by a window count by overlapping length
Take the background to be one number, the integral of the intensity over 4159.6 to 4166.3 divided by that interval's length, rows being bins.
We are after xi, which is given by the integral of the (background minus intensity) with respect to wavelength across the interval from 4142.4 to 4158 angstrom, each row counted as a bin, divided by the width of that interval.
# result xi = 0.7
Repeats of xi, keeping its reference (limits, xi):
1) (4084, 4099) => -1.4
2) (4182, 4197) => 0.4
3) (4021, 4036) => 0.7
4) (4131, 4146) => 0.5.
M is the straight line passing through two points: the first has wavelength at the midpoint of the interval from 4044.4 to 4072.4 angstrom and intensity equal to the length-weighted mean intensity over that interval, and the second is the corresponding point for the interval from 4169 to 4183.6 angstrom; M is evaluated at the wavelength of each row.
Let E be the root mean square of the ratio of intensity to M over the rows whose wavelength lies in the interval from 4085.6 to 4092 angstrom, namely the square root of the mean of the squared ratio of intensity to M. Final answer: 1.16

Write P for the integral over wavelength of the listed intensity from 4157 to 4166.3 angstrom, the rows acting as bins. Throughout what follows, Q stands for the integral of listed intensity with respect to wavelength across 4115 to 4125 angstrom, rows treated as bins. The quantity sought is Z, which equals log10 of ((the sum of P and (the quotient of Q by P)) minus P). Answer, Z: 0.04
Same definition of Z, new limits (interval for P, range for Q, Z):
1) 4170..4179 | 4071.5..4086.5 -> 0.22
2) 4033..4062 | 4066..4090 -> -0.09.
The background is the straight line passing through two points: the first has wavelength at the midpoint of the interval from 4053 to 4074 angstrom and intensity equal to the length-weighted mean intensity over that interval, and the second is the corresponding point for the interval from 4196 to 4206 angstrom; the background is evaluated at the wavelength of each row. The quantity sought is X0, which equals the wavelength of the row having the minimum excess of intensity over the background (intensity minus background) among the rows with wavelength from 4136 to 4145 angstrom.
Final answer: 4142.91 angstrom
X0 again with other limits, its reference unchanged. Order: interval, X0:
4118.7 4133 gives 4132.43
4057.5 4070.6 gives 4057.93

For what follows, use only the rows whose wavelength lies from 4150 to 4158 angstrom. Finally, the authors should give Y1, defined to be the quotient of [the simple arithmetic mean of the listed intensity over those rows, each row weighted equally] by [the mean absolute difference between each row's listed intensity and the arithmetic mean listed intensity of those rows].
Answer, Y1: 28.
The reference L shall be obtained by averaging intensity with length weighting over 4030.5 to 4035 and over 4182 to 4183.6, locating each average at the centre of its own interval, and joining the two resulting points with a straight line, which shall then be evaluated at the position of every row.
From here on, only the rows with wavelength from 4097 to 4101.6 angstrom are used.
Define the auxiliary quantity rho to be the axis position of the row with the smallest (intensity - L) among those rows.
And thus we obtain 4101.14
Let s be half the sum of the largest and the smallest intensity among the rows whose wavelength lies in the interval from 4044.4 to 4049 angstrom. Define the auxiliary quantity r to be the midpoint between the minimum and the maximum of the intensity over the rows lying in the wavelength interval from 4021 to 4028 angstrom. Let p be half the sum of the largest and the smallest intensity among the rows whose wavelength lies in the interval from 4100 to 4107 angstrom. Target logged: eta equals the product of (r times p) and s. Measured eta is 2286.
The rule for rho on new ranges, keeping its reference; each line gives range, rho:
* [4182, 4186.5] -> 4186.06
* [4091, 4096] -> 4095.48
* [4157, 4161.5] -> 4157.24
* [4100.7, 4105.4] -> 4103.03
